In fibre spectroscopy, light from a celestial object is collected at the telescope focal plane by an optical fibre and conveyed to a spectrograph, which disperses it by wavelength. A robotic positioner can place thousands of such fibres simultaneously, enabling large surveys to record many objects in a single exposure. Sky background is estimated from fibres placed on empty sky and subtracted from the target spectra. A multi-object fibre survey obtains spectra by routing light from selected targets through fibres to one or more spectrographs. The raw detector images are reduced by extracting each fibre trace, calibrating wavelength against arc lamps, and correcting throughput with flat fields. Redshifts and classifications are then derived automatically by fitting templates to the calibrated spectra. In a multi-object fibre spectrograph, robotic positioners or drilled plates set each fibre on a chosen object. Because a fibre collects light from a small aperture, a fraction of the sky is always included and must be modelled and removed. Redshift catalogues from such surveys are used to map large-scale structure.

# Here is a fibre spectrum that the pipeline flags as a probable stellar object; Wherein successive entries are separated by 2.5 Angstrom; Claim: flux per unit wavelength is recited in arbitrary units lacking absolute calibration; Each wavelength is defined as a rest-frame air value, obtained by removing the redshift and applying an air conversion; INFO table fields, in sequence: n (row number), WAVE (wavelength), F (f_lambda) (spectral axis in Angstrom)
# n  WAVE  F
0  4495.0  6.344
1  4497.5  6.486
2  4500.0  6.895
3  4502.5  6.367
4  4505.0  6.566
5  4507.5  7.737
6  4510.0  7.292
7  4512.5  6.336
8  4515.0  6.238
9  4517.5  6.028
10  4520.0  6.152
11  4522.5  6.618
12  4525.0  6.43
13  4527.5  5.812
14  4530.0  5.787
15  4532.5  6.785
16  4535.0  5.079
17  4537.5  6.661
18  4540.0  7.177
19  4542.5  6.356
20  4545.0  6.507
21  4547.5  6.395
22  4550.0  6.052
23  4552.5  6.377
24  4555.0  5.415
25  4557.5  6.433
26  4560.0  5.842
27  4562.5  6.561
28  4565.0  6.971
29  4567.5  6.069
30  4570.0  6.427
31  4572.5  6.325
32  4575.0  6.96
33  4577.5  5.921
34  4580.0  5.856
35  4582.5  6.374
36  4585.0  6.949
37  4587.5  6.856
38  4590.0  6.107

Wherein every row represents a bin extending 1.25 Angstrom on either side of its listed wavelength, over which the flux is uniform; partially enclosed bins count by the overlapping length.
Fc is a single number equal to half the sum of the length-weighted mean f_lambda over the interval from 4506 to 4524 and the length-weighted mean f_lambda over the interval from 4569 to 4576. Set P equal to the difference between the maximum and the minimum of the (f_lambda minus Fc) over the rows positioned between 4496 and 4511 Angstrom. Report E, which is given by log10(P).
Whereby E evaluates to 0.14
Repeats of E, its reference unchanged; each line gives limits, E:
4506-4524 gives 0.23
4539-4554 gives 0.05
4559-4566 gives 0.05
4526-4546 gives 0.32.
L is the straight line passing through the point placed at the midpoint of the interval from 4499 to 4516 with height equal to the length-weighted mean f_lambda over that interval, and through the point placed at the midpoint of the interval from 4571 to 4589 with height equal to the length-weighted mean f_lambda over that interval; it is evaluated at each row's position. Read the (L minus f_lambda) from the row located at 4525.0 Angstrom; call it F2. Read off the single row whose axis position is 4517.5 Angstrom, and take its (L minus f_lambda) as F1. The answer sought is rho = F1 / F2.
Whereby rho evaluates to 2.6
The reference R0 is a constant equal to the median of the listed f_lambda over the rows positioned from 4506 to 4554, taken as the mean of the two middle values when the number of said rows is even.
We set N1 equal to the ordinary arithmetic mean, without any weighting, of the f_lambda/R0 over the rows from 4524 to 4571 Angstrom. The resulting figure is 0.98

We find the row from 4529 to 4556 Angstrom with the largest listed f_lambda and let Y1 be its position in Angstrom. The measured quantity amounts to 4540.0 Angstrom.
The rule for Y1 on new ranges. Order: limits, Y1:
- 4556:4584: 4565.0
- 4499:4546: 4507.5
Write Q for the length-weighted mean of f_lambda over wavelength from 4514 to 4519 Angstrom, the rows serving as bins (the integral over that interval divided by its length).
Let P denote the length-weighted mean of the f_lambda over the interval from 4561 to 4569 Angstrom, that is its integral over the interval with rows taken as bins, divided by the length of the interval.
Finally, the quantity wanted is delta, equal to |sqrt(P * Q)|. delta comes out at 6.32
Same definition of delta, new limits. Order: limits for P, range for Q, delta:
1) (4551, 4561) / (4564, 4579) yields 6.22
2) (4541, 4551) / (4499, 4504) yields 6.48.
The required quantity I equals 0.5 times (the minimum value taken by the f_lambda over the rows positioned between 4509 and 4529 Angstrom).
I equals 2.91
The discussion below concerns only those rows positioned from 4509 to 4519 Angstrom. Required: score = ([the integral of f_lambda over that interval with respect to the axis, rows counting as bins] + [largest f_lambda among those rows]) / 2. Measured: 36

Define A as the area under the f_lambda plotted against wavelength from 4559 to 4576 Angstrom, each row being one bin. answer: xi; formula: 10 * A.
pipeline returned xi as 1097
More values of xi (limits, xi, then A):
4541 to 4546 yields 323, 32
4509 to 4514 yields 338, 34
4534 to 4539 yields 299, 30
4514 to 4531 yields 1047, 105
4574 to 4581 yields 436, 44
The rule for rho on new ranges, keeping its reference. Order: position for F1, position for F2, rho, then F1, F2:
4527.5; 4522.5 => 9.1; 0.88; 0.1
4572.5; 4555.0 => 0.1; 0.17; 1.2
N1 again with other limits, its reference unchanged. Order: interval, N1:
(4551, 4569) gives 0.98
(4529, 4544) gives 0.99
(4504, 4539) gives 1.00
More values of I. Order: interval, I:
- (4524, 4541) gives 2.54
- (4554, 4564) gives 2.71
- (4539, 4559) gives 2.71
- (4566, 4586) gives 2.93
